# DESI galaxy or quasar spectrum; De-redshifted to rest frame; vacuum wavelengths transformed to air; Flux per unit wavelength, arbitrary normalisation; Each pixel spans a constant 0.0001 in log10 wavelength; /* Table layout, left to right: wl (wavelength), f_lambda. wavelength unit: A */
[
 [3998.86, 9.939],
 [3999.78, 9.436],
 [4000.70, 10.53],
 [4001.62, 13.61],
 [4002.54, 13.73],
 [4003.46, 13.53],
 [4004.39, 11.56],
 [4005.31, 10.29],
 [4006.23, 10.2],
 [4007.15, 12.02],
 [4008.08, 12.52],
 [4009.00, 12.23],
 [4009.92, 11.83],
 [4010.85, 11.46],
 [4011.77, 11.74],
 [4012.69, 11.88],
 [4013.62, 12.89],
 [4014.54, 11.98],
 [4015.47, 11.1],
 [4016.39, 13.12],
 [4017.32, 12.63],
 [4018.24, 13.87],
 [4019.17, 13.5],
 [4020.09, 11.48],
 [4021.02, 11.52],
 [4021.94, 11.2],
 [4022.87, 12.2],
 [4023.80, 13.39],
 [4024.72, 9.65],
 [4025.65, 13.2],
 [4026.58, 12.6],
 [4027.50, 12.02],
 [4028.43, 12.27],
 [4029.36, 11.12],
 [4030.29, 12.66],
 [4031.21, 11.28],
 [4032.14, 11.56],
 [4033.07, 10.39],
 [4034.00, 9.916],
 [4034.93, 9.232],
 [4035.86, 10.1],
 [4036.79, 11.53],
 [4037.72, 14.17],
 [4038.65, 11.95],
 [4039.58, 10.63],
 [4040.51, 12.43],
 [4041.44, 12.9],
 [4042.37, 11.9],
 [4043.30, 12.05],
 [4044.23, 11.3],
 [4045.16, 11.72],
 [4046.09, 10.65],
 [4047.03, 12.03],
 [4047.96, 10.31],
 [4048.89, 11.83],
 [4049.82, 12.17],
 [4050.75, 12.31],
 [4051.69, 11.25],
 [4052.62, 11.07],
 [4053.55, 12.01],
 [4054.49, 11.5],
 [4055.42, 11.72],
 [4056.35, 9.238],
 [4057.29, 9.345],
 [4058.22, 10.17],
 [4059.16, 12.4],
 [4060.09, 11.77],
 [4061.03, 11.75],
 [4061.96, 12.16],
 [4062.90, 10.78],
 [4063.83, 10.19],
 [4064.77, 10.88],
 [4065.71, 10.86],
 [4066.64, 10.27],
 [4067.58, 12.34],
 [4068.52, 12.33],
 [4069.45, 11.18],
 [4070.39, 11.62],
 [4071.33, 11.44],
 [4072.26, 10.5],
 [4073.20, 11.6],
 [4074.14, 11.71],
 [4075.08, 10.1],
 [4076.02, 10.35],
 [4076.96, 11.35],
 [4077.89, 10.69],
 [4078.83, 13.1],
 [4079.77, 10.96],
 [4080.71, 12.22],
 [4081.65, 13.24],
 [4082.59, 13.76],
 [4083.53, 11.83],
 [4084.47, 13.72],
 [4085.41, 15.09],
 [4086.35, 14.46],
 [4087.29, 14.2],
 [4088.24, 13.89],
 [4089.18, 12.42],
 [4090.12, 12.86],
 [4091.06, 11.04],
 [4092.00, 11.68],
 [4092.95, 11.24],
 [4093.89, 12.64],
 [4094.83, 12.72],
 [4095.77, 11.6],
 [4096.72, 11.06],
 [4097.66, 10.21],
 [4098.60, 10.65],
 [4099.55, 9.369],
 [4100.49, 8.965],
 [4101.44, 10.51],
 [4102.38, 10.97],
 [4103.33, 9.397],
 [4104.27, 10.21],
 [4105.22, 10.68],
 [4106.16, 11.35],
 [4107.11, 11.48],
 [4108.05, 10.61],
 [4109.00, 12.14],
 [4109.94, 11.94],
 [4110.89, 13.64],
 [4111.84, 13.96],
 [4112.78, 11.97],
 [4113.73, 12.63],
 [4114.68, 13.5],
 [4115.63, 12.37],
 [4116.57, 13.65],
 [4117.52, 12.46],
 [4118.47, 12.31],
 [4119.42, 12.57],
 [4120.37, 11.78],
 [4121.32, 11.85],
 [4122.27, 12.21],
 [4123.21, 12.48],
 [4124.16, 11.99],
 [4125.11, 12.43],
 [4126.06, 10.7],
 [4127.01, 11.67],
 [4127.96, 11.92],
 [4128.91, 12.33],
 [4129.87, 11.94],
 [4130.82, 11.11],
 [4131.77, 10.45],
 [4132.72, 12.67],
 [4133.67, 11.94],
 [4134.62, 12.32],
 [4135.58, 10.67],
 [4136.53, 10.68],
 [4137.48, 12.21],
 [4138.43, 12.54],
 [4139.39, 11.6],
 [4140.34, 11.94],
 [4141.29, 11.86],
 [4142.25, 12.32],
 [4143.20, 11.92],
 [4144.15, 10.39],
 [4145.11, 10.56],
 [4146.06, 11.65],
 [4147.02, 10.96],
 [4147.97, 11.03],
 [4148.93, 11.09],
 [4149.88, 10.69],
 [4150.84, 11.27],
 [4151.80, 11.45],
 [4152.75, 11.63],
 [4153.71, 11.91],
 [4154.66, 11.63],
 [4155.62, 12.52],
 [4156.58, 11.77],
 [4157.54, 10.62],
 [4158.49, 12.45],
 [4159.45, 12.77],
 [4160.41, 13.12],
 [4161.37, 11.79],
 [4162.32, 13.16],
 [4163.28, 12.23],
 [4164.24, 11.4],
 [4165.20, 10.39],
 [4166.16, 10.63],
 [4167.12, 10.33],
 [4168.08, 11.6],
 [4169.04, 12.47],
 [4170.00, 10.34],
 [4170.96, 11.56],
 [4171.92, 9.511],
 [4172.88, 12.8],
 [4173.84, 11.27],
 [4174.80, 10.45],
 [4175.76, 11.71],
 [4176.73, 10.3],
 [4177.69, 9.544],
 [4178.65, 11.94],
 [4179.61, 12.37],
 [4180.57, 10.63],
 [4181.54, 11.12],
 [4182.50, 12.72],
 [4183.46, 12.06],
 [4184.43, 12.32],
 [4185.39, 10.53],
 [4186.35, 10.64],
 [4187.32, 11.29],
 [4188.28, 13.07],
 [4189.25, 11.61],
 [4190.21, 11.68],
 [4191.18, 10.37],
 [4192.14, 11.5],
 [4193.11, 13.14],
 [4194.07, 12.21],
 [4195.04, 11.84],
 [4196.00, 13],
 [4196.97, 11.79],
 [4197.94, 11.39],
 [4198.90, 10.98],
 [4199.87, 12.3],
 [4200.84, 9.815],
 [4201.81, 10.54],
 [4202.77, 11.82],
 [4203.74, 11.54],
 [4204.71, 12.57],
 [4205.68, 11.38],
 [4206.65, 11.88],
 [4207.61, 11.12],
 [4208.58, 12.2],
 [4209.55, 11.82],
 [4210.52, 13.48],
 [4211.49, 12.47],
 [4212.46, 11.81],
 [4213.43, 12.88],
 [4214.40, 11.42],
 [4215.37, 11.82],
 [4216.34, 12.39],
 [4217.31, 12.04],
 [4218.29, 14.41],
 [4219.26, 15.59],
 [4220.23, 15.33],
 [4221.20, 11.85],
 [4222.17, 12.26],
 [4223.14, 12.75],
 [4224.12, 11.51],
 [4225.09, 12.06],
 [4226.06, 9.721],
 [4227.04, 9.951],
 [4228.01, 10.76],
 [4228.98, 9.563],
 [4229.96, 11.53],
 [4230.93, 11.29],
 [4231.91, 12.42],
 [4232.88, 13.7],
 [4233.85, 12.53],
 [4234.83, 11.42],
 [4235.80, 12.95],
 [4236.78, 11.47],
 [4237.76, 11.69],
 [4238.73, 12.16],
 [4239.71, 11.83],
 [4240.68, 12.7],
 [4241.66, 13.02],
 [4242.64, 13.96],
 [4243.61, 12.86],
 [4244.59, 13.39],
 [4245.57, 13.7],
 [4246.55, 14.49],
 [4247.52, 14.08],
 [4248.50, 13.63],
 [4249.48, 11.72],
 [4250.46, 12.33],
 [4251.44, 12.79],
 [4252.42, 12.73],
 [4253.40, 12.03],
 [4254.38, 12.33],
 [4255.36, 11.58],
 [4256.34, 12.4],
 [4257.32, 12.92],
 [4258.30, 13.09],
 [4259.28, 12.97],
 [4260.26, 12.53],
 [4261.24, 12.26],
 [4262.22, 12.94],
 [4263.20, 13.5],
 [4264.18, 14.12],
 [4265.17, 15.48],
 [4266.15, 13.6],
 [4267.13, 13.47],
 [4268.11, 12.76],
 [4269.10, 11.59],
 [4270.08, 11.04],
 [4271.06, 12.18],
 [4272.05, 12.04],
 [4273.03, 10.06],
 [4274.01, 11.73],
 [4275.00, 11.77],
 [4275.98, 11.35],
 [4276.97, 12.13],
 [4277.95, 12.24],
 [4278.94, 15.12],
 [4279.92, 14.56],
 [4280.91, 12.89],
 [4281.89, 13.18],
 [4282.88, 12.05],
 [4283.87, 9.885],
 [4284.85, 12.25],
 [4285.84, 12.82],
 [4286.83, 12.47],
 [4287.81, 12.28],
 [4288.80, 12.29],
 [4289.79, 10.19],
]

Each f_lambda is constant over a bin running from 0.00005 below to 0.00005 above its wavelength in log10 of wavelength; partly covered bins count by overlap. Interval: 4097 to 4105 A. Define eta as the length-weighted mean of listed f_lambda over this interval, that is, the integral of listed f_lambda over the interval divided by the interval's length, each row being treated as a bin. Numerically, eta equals 10.1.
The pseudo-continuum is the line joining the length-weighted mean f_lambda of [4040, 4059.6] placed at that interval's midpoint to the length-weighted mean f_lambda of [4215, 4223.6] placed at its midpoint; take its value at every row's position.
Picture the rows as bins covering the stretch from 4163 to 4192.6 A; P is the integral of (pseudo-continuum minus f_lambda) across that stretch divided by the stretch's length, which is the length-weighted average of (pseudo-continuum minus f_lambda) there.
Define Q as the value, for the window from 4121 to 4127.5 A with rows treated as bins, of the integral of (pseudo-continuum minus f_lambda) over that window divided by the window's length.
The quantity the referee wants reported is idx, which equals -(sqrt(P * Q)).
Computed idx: -0.66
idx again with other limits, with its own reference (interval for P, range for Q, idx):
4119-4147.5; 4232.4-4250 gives -0.57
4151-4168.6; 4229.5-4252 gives -0.77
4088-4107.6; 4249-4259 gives -0.94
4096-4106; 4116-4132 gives -0.56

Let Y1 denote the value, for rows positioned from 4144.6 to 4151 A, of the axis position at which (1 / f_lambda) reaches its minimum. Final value 4146.06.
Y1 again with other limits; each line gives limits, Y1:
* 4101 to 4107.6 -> 4107.11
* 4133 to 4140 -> 4138.43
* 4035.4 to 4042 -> 4037.72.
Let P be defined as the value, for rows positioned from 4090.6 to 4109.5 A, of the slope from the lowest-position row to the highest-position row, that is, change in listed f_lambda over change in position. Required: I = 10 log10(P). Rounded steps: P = 0.061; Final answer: -12.1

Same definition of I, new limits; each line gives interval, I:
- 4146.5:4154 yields -8.5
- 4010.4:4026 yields -9.3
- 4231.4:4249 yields -11.4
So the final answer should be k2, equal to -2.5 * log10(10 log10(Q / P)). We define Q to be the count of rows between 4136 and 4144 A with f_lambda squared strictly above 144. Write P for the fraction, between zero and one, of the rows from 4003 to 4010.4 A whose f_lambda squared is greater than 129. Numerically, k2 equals -1.95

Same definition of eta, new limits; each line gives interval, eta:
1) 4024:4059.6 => 11.5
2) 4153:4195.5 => 11.6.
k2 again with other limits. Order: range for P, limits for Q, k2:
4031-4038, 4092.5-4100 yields -2.15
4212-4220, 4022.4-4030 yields -2.23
